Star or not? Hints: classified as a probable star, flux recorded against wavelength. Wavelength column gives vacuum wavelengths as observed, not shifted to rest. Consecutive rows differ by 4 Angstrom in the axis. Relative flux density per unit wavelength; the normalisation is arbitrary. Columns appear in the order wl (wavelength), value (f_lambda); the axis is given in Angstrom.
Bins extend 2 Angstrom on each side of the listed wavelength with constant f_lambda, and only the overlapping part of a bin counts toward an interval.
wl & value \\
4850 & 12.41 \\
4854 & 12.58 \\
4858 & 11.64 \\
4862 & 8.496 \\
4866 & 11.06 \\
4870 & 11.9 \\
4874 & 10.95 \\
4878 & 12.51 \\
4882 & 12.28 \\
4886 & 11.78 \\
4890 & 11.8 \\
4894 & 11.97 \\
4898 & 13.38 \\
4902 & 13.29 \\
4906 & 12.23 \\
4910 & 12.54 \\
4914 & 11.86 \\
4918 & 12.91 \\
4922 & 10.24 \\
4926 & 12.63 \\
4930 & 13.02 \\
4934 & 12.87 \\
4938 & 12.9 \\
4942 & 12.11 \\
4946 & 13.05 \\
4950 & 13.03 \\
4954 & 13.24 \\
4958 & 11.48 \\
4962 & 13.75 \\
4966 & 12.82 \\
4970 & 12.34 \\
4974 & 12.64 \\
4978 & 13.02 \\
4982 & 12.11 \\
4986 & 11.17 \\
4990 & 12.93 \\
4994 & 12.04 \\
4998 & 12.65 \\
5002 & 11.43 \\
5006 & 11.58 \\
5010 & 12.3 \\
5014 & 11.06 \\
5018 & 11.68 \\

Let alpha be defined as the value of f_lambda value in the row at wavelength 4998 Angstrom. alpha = 12.65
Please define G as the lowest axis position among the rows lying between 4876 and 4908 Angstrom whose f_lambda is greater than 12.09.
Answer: 4878 Angstrom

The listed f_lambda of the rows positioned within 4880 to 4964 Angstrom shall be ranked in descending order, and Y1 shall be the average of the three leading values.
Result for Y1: 13.5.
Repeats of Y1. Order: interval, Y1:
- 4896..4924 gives 13.2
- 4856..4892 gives 12.2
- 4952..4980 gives 13.3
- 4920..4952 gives 13.0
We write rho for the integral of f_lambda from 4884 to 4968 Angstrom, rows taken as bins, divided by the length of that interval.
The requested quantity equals 12.5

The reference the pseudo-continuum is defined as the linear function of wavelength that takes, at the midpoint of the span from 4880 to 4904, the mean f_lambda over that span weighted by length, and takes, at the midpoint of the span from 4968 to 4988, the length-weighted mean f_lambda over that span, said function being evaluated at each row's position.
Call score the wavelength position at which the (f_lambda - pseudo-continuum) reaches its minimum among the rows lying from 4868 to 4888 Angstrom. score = 4874 Angstrom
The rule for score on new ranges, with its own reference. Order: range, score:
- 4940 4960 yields 4958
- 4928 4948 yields 4942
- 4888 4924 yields 4922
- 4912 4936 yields 4922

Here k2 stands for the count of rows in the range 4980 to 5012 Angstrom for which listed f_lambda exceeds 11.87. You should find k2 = 5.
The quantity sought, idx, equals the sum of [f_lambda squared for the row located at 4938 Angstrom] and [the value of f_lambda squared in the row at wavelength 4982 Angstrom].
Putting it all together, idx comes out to 313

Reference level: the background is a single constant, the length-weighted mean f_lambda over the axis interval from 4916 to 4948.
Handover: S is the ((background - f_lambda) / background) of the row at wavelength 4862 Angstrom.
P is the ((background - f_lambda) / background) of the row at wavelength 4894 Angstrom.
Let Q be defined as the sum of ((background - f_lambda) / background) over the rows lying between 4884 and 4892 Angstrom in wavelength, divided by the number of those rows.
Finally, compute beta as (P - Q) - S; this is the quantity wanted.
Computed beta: -0.333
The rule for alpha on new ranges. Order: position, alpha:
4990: 12.93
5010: 12.3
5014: 11.06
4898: 13.38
